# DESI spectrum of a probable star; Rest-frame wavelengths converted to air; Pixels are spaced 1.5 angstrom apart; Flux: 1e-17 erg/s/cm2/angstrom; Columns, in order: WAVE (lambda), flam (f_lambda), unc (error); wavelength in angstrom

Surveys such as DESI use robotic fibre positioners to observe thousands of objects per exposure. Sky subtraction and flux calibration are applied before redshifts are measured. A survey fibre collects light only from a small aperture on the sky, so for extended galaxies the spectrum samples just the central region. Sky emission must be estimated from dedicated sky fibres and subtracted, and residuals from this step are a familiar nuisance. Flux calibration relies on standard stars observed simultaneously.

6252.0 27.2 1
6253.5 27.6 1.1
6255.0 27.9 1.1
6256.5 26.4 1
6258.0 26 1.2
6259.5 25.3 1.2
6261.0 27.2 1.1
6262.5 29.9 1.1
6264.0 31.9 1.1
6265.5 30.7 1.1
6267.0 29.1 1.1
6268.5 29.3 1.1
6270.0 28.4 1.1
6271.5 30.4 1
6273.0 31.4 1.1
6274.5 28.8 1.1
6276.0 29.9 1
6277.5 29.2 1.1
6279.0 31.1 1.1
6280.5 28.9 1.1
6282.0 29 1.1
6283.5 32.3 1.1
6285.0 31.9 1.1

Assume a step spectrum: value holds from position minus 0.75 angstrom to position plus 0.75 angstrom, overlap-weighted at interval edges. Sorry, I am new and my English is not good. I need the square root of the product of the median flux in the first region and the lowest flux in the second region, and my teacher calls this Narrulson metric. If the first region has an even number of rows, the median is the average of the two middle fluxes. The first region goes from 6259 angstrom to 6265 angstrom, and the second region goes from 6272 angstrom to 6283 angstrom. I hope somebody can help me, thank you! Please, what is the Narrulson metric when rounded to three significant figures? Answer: 28.7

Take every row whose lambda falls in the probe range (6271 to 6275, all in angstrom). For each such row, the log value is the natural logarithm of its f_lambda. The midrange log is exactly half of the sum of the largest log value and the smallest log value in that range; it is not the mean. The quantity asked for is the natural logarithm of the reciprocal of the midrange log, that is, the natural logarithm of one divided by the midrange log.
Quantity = -1.225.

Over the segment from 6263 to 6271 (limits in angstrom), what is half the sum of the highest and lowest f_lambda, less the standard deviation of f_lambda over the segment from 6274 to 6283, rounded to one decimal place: 29.3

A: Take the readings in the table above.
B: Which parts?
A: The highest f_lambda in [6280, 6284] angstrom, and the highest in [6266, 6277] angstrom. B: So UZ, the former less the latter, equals 0.900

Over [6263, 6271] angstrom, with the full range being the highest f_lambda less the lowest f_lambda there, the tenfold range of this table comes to 35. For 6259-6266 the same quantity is 66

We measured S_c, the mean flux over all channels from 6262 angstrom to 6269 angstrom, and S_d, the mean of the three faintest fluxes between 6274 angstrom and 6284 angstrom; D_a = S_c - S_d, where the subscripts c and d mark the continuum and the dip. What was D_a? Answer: 1.3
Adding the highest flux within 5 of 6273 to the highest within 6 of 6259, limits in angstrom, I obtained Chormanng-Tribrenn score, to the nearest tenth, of 63.3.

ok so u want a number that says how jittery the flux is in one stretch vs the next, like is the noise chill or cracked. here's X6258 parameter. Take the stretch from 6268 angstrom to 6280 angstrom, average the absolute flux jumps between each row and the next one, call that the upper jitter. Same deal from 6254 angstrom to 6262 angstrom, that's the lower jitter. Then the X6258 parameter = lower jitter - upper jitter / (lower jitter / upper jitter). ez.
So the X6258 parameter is -0.8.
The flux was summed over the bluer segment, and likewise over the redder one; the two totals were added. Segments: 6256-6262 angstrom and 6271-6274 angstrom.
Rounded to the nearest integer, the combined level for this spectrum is 167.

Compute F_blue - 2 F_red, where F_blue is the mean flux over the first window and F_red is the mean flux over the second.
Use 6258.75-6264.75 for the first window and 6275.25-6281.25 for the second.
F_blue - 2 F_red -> -31.0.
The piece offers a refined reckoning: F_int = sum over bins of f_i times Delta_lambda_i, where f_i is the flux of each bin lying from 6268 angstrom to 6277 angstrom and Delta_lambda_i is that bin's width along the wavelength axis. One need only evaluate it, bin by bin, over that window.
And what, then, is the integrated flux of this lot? 267.3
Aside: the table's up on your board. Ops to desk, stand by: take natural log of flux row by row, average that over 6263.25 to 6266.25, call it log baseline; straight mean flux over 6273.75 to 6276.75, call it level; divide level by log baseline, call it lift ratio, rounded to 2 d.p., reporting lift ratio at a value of 8.52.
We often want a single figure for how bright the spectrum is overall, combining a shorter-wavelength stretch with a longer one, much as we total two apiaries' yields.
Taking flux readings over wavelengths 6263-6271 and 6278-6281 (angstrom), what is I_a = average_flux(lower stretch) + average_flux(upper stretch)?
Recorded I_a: 59.9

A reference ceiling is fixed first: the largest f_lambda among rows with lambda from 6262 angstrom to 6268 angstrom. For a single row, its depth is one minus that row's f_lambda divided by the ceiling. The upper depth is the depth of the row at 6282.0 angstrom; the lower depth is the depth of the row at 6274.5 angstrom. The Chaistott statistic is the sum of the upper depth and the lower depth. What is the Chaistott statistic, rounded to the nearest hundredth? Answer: 0.19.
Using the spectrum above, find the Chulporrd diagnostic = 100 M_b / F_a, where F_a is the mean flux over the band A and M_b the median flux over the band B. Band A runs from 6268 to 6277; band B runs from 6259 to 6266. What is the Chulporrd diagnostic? 100.7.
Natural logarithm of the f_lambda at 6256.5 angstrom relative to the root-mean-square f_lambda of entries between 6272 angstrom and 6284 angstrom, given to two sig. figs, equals -0.13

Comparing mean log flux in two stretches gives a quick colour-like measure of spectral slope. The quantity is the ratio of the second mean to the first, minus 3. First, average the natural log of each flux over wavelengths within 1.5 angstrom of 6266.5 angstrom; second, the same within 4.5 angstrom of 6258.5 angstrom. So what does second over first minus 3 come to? -2.03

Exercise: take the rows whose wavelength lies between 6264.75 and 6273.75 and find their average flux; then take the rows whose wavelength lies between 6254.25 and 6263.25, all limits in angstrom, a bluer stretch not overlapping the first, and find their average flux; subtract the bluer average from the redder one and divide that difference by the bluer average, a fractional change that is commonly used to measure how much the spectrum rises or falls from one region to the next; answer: 0.10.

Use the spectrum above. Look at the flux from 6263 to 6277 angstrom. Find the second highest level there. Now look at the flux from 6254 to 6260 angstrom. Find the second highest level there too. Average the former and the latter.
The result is 28.9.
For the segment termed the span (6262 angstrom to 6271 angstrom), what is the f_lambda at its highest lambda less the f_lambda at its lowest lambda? -1.5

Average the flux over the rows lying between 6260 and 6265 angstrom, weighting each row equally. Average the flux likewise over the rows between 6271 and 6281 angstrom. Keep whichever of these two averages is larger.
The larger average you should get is 30.0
